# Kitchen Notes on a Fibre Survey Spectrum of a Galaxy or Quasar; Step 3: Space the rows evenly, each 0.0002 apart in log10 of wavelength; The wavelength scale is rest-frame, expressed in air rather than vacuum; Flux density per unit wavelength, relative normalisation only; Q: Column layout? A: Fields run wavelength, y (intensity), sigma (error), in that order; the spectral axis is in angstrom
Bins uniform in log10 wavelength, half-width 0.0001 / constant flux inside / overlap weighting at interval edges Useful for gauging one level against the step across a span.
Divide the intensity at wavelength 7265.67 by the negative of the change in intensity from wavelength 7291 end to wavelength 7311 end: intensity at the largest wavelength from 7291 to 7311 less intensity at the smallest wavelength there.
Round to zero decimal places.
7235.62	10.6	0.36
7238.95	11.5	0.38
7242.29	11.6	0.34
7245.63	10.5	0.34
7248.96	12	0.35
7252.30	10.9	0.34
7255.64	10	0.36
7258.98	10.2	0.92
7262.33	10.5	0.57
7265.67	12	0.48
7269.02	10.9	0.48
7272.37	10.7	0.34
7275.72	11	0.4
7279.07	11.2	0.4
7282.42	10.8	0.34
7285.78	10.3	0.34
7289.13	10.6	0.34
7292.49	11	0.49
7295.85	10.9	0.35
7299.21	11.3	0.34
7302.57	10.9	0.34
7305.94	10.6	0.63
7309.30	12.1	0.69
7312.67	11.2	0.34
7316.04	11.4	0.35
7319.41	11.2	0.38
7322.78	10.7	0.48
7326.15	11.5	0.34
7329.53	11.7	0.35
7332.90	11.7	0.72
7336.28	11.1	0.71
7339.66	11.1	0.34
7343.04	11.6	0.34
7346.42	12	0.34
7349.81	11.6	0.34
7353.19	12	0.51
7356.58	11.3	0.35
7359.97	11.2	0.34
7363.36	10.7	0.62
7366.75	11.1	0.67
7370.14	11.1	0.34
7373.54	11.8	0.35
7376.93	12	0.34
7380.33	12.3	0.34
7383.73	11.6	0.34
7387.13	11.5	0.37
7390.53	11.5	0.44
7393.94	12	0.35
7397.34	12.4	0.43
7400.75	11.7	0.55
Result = -11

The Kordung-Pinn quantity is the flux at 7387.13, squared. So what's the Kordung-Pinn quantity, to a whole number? 132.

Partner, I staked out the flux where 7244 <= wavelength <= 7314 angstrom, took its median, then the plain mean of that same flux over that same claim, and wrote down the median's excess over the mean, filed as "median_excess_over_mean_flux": -0.033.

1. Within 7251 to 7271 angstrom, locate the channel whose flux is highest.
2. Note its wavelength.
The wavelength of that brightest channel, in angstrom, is 7265.67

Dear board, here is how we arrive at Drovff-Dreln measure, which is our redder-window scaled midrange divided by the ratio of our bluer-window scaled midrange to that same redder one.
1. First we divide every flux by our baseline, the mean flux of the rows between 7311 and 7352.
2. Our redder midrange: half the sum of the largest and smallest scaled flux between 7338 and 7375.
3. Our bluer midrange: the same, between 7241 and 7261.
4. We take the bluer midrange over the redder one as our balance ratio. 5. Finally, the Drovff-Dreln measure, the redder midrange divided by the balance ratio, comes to 1.027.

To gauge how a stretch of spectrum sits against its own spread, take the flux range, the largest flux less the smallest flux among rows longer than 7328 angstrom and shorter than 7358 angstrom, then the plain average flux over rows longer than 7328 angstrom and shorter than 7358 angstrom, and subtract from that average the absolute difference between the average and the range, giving 0.90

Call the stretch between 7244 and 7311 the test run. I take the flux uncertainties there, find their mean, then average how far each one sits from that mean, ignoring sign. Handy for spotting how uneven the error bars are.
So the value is 0.117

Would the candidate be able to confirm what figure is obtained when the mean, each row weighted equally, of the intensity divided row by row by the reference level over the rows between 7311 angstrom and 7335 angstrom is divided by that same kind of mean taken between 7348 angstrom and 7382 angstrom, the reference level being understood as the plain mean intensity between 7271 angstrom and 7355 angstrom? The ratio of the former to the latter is 0.985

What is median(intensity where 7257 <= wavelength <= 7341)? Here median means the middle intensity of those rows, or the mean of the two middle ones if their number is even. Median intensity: 11.0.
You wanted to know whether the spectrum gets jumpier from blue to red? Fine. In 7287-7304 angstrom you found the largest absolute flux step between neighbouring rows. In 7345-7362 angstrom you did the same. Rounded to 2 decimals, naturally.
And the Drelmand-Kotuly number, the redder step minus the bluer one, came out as 0.30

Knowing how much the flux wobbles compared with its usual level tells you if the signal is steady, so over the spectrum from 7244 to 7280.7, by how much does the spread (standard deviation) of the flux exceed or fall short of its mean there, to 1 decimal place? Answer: -10.3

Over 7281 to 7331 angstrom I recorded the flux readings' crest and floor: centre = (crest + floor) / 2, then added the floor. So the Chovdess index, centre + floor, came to 21.5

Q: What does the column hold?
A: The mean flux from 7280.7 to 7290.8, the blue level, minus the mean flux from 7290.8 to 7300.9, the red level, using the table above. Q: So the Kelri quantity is -0.5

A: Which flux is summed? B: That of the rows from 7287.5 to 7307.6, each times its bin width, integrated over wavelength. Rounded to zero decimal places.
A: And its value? 219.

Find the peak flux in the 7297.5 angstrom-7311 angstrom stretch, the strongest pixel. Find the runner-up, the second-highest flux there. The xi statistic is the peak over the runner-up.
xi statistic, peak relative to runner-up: 1.07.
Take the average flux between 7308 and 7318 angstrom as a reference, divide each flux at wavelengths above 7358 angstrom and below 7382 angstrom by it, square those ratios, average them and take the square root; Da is 0.99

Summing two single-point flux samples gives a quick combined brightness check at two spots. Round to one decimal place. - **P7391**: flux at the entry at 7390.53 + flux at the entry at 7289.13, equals 22.1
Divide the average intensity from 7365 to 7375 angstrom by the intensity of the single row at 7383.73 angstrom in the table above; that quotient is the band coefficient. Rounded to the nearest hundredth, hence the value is 0.98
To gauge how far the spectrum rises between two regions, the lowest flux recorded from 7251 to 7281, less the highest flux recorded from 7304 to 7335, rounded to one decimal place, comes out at -2.1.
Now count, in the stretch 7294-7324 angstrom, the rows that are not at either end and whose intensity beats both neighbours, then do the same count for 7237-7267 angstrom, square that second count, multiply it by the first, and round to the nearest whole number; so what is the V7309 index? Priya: 12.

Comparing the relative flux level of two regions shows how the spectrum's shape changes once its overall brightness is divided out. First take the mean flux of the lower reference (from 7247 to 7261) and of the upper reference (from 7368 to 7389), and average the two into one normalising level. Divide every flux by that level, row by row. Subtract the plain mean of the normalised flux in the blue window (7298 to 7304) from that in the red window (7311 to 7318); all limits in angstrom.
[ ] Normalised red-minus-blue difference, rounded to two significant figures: 0.018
